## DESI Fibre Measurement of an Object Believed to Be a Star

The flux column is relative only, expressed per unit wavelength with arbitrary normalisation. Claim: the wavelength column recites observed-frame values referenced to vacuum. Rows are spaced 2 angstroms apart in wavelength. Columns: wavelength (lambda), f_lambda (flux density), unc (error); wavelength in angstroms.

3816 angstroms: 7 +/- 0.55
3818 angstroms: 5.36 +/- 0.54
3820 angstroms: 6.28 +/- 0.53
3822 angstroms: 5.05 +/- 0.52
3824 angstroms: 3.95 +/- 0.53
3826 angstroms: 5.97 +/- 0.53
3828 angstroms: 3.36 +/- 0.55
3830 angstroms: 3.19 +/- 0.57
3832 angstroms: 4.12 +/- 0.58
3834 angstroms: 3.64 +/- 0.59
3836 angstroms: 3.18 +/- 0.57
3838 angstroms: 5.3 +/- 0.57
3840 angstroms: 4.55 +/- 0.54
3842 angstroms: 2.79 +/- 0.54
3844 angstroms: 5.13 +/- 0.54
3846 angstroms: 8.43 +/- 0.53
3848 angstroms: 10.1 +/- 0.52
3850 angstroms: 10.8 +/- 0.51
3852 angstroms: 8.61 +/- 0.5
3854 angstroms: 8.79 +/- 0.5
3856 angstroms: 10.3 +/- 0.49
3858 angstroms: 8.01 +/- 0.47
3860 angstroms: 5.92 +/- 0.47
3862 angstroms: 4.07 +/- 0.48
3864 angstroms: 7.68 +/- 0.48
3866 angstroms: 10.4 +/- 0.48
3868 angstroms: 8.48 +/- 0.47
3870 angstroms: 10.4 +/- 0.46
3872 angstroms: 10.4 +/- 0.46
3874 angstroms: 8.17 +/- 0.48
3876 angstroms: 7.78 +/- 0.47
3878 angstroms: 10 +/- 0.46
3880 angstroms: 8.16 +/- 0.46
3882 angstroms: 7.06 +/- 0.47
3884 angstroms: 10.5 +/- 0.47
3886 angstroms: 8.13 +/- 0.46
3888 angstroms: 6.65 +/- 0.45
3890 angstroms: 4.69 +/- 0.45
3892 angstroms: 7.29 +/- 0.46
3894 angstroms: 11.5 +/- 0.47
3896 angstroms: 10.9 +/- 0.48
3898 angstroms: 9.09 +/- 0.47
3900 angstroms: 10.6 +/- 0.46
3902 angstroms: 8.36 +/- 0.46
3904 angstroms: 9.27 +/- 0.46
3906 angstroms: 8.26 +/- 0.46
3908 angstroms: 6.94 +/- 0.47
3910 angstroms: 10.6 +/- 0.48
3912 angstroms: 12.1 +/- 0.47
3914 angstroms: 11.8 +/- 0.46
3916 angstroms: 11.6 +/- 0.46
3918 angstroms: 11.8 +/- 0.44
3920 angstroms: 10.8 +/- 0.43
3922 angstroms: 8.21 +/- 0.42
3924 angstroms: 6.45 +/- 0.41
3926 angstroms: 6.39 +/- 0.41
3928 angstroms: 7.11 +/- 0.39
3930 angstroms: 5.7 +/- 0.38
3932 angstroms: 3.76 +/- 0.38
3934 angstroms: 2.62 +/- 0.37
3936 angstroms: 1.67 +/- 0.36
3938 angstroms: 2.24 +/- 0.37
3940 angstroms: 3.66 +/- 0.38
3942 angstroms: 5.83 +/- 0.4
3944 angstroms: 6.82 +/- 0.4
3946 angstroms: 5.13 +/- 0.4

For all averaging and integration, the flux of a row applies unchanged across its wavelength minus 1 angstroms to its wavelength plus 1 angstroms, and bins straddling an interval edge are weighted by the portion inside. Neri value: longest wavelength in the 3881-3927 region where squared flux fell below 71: 3926 angstroms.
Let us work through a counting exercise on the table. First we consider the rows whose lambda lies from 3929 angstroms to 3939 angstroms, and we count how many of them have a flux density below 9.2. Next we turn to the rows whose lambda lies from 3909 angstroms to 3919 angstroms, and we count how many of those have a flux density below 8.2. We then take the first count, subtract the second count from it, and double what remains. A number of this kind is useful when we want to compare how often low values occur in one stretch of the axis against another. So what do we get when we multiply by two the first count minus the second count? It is 10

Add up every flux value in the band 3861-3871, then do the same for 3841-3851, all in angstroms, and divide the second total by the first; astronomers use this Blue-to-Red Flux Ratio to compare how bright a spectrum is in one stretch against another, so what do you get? 0.91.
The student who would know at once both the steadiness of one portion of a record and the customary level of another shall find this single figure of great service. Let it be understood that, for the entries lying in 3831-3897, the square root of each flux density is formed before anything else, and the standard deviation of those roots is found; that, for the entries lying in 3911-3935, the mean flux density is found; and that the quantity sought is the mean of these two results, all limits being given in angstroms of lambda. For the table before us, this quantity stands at 4.34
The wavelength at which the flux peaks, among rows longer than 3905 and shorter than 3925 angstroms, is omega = 3912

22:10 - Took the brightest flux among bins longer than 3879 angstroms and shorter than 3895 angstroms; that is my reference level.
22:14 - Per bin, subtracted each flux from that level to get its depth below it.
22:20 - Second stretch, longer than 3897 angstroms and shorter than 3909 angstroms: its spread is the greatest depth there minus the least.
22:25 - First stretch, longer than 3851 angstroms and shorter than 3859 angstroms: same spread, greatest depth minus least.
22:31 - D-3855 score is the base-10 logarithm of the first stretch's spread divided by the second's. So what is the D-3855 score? -0.2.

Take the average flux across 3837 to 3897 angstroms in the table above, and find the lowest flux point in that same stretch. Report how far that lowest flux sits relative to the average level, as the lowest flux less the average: -5.2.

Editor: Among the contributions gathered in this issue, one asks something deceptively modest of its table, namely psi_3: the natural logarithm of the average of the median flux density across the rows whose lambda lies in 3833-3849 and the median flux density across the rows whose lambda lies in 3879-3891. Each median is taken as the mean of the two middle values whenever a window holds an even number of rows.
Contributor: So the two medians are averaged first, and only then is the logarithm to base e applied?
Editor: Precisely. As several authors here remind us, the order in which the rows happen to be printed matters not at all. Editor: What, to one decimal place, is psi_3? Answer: 1.8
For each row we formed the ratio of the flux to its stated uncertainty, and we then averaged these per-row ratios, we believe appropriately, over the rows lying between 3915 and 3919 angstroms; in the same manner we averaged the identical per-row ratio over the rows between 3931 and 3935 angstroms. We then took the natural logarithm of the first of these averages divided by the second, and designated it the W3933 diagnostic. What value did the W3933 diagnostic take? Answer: 1.1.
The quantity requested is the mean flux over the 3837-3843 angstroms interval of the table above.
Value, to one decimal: 4.2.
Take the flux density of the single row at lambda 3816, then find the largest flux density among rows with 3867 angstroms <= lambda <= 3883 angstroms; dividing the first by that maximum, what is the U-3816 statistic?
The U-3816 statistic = 0.67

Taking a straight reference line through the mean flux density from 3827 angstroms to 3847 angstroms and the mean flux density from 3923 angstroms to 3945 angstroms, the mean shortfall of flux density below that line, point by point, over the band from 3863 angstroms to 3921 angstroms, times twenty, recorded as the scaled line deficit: -94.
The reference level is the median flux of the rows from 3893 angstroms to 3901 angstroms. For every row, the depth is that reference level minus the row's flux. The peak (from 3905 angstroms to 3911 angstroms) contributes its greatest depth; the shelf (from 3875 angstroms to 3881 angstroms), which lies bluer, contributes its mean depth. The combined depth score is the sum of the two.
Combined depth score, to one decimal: 5.9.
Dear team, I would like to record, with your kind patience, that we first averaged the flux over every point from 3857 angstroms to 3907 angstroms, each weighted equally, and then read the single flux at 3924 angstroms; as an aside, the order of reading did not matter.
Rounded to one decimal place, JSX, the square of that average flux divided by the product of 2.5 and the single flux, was 4.4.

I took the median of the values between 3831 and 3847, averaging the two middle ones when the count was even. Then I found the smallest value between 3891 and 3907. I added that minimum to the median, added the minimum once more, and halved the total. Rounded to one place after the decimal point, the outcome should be 9.5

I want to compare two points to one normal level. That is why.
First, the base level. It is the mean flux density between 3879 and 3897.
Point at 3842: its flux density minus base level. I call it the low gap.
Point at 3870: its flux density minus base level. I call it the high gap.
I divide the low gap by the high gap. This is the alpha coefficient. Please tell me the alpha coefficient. -2.7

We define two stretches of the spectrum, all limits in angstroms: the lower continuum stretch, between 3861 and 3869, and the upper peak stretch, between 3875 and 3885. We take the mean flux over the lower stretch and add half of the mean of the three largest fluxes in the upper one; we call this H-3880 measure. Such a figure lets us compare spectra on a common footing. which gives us 12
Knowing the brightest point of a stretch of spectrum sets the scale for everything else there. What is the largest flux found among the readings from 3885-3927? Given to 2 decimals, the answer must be 12.10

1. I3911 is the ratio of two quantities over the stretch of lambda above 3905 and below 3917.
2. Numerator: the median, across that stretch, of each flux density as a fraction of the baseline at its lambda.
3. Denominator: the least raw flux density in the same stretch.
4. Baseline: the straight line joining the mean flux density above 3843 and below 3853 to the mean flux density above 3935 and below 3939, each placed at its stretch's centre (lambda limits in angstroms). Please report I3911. 0.42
